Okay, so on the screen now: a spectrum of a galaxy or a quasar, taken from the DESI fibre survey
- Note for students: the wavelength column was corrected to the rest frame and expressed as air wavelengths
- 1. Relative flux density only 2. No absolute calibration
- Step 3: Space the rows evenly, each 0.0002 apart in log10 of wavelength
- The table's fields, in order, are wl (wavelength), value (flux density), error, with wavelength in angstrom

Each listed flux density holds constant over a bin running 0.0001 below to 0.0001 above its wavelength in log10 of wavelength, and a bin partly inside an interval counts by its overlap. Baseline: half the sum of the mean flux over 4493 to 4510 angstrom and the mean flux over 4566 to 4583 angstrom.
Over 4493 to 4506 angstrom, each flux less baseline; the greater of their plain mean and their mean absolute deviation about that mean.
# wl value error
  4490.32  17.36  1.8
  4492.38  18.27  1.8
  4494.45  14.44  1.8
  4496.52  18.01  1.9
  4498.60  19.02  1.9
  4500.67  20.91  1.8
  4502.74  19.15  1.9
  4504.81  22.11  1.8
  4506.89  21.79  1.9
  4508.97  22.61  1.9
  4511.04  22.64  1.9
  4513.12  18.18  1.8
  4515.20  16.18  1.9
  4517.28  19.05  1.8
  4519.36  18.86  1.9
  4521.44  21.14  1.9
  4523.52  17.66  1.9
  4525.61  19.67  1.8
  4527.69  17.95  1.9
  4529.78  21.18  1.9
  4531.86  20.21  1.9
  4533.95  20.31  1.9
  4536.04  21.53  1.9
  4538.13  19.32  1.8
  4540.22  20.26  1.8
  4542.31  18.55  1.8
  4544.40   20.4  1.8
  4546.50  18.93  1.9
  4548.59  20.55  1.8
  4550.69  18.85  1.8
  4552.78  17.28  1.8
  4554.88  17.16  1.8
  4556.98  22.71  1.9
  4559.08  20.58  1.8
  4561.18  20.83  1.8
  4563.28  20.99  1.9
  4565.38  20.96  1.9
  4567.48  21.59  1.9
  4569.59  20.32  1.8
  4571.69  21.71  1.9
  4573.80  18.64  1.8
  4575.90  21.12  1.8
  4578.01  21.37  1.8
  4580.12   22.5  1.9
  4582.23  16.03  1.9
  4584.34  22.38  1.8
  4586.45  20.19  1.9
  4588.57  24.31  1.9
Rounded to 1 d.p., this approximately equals 1.8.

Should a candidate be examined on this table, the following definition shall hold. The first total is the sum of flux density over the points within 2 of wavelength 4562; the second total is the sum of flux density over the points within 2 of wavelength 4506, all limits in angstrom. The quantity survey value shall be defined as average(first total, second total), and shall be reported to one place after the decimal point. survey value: 42.9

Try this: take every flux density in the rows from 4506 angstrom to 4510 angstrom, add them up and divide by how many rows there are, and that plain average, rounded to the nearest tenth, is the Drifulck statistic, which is 22.2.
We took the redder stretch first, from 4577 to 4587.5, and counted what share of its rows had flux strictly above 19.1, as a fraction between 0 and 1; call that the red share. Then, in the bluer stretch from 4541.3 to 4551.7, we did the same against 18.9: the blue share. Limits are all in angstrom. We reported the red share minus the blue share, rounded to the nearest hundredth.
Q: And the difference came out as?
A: 0.20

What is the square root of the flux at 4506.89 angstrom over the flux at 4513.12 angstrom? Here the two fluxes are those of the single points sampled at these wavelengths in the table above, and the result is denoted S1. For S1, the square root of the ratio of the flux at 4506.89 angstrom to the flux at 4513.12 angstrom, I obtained 1.09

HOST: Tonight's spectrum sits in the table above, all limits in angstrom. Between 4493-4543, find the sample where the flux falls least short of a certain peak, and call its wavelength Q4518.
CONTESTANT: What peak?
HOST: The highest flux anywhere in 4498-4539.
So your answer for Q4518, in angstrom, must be 4511.04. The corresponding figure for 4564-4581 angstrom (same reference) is 4580.12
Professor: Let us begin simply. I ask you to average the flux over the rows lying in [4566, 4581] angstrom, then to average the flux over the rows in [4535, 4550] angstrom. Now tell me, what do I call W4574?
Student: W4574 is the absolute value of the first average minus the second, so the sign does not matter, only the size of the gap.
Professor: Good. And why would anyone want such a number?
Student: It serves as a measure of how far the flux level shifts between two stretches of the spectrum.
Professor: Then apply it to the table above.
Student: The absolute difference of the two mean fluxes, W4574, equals 1.1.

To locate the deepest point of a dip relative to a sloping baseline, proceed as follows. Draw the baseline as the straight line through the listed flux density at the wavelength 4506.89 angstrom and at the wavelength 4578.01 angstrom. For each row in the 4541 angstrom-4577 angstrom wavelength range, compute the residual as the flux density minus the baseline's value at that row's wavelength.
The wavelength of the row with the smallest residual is 4554.88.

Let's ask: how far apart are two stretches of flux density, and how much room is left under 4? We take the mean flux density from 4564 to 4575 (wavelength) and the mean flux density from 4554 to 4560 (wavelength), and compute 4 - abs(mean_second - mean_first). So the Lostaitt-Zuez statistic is 3.5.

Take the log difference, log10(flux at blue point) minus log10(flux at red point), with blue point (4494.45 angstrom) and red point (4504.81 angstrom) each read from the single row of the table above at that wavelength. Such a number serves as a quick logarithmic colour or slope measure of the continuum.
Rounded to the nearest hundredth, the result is -0.19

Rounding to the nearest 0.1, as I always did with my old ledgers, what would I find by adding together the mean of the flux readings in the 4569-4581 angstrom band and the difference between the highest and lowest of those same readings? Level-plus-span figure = 24.8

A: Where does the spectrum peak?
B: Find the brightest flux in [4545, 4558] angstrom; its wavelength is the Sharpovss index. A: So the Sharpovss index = 4556.98 angstrom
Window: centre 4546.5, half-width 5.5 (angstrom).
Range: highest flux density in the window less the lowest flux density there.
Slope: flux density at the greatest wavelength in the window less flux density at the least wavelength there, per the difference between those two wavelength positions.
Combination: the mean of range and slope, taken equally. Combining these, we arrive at 1.0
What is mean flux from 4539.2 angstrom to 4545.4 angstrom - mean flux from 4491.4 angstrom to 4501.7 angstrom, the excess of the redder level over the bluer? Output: 1.6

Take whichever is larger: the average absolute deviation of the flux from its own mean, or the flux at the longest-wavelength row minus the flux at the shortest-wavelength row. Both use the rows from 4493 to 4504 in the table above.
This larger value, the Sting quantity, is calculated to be 4.7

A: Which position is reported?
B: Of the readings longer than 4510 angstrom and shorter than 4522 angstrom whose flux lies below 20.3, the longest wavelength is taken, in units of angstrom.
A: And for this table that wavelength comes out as 4519.36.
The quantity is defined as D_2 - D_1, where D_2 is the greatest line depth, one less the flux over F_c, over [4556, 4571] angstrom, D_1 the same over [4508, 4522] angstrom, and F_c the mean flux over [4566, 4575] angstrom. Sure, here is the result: -0.20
